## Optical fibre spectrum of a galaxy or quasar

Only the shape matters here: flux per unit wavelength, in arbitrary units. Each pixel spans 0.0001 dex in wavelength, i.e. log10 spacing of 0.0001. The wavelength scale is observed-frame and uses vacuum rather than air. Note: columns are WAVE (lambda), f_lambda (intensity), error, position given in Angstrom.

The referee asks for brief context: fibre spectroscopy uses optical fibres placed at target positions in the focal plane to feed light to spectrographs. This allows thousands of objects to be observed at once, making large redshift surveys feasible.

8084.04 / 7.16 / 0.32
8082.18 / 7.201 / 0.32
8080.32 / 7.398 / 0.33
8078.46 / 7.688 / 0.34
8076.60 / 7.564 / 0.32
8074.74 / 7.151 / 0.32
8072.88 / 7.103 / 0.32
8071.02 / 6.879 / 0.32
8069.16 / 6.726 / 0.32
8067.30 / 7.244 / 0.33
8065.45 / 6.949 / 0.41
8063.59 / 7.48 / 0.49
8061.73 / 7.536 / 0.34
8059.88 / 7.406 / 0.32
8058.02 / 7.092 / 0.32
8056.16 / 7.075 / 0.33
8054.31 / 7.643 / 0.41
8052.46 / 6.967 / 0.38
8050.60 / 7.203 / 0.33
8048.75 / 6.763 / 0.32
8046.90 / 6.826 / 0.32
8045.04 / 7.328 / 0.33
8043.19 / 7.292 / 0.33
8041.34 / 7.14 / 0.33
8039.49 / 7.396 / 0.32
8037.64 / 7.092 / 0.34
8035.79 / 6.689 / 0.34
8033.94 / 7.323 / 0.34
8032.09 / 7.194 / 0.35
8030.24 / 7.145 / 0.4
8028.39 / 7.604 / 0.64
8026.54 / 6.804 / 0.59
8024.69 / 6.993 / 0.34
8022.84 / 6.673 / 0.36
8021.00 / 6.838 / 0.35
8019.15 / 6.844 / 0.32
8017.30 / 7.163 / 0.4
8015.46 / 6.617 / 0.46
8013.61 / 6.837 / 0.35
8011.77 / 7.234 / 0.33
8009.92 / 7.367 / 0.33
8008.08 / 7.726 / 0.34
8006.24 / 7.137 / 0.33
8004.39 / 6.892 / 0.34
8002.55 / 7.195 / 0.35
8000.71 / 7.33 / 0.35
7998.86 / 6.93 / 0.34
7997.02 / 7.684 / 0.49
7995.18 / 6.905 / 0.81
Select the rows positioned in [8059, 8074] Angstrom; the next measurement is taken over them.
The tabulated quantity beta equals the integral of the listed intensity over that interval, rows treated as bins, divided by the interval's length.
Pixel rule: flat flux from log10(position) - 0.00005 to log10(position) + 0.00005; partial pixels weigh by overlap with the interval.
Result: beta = 7.16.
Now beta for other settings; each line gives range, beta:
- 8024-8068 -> 7.18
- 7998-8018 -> 7.13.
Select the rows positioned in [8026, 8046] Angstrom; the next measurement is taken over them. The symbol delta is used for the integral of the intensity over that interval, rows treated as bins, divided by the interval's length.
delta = 7.19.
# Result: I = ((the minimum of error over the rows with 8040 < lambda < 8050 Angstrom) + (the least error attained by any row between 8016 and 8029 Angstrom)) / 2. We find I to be 0.320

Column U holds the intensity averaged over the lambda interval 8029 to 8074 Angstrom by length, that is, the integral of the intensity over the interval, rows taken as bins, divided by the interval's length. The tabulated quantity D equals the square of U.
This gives 51.1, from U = 7.15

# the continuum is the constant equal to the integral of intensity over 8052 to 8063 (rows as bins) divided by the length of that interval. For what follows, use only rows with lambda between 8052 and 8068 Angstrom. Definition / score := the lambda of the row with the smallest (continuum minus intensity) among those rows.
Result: 8054.31 Angstrom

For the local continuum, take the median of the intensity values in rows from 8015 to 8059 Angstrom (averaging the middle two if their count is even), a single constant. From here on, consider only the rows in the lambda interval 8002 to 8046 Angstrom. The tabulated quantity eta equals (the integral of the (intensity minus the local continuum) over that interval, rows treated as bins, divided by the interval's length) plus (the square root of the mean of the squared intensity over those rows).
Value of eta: 7.12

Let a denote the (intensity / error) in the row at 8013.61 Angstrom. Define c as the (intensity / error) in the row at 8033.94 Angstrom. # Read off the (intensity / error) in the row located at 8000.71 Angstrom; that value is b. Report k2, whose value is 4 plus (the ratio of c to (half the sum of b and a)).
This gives 5.1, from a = 19.5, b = 20.9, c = 21.5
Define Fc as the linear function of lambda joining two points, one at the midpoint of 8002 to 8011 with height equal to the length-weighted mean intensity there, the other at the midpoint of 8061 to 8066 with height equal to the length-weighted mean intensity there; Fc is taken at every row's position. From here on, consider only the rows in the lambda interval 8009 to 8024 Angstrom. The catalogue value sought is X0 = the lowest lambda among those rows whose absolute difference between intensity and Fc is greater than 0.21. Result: 8013.61 Angstrom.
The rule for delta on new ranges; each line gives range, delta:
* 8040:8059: 7.14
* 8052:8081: 7.25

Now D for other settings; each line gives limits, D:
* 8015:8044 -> 49.8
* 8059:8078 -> 52.1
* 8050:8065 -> 53.1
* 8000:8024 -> 49.9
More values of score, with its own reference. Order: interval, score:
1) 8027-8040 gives 8028.39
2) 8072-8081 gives 8078.46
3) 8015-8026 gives 8017.30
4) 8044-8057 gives 8054.31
